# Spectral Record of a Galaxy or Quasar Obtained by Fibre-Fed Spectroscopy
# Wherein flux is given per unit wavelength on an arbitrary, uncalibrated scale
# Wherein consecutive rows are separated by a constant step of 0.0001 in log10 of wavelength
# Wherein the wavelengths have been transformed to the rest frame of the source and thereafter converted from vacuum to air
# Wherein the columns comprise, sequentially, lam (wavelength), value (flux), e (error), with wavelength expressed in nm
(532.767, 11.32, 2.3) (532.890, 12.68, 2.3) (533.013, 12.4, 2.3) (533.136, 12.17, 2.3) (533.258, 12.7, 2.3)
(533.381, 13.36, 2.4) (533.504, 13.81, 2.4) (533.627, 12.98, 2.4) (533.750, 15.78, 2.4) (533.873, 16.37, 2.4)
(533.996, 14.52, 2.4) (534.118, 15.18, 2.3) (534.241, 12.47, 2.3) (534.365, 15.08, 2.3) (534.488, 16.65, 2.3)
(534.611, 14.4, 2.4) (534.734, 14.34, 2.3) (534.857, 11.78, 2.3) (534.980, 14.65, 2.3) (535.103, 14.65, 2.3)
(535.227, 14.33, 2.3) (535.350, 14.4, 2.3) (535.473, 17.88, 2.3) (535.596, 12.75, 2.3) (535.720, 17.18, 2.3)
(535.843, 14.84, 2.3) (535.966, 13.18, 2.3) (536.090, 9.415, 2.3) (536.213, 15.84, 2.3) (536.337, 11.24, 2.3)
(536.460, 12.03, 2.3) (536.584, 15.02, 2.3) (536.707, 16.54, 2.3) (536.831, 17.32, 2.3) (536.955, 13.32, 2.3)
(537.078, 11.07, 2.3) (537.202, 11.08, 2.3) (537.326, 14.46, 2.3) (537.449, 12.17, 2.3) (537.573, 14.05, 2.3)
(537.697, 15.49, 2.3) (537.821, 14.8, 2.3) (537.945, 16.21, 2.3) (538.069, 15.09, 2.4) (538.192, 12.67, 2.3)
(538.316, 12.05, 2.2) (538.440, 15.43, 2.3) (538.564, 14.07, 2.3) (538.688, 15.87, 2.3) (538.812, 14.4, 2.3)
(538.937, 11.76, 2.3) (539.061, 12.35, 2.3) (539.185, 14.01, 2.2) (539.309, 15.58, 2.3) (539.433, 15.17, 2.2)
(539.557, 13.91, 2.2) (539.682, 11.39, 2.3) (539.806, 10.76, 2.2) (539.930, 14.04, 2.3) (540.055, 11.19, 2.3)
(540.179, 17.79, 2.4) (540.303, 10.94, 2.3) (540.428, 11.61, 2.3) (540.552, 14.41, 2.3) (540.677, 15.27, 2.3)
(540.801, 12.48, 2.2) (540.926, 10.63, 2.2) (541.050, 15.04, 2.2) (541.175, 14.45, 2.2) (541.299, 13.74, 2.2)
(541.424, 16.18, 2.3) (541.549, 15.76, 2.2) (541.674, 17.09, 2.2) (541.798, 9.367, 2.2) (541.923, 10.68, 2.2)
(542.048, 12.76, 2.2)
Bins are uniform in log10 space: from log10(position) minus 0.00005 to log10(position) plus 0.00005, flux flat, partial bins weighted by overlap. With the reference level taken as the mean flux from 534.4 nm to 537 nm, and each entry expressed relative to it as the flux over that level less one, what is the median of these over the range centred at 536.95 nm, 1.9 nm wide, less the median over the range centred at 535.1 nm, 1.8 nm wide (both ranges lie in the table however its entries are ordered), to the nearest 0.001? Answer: -0.024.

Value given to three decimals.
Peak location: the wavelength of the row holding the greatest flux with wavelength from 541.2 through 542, 541.674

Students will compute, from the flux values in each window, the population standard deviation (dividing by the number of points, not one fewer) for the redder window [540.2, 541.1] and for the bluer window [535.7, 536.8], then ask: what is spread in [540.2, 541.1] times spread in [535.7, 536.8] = 4.5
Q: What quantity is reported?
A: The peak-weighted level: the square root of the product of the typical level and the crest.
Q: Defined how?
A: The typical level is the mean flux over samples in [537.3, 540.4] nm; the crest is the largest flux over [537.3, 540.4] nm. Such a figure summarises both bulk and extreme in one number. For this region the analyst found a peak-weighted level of 15.7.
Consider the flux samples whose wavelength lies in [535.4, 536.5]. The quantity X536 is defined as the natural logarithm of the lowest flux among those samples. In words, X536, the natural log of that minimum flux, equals 2.24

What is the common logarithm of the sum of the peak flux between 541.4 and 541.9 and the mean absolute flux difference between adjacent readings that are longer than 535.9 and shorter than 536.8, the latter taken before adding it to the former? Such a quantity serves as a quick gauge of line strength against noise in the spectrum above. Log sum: 1.31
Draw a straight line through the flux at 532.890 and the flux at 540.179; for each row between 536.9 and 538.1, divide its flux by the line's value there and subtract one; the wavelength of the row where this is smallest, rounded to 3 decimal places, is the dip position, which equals 537.202 nm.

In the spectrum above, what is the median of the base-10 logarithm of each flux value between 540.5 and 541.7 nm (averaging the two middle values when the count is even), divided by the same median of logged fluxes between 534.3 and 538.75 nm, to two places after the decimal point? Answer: 1.01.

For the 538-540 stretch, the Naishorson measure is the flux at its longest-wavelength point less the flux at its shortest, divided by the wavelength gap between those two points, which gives -0.56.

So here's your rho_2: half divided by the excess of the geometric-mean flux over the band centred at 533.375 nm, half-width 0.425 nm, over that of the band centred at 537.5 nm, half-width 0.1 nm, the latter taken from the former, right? 2.6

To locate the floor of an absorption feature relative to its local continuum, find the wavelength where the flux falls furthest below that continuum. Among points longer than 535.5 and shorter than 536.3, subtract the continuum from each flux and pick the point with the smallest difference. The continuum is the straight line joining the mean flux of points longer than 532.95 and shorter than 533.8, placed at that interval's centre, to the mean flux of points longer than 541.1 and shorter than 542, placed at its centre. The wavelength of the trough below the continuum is 536.090 nm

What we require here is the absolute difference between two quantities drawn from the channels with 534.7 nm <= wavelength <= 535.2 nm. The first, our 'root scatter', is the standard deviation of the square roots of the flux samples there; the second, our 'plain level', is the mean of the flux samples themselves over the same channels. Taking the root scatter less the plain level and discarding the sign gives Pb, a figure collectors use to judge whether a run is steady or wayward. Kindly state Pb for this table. 13.7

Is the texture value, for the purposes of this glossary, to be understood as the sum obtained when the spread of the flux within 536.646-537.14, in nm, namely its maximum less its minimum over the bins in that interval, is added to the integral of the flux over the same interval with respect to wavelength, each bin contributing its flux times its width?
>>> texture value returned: 13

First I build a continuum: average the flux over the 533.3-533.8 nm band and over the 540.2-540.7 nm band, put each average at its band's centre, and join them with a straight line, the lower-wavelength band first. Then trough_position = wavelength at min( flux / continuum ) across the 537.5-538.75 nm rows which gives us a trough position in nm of 538.316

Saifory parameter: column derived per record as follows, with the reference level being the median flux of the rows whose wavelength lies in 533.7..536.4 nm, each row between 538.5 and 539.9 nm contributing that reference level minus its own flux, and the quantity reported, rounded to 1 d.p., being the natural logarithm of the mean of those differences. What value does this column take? 0.0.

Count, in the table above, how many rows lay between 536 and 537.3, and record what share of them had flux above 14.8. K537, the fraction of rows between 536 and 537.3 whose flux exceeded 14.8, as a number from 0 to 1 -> 0.40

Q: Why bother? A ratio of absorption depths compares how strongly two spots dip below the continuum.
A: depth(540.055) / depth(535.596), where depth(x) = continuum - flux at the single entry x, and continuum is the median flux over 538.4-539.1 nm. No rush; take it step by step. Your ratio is 2.1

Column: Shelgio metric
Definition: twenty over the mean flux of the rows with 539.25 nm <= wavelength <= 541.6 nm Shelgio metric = 1.46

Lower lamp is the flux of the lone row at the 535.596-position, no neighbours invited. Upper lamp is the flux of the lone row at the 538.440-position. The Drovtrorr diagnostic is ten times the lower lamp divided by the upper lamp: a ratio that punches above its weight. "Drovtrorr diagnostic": 8.3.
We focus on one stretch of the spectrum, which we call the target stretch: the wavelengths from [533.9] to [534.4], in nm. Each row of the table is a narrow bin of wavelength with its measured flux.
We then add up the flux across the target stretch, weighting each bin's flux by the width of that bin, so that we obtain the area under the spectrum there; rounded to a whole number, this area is 7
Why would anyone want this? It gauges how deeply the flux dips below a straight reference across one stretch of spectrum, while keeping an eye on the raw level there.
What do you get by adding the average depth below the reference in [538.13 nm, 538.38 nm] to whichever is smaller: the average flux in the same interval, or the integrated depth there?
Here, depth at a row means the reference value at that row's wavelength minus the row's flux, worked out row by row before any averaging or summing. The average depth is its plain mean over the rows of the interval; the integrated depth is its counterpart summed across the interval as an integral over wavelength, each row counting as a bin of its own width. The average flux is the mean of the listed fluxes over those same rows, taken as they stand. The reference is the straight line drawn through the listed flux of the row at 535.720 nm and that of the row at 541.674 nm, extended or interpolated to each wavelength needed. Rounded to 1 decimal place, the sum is 6.0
